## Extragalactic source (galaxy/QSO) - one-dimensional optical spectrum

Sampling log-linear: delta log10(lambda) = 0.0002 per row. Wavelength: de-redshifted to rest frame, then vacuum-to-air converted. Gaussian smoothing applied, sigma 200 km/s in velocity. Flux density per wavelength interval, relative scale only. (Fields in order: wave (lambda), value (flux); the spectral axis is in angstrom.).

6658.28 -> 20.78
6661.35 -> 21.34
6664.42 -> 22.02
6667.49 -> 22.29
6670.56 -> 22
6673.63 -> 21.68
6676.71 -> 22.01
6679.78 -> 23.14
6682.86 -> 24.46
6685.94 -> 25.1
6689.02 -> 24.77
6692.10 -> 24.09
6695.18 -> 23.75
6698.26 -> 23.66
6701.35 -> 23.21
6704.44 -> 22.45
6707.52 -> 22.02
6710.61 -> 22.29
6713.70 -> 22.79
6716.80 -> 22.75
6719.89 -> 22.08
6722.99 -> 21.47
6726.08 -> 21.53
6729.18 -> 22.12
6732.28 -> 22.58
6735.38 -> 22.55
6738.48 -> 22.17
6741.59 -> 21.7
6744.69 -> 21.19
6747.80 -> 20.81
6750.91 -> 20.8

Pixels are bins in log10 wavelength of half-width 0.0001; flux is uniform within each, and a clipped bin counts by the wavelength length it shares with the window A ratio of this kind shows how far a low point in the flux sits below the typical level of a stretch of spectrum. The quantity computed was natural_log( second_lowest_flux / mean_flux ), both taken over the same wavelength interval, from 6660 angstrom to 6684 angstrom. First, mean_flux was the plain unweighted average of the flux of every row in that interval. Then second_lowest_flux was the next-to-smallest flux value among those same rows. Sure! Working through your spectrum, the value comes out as -0.03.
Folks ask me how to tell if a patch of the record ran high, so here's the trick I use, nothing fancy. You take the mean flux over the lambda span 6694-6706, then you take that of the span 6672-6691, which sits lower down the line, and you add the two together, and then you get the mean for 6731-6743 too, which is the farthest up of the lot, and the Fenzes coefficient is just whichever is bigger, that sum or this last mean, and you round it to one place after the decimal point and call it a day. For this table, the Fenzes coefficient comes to 46.8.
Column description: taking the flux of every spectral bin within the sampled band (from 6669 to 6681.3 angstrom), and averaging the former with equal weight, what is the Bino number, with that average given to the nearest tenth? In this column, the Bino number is 22.2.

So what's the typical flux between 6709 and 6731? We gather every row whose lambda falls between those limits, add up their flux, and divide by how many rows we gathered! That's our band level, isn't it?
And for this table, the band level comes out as 22.1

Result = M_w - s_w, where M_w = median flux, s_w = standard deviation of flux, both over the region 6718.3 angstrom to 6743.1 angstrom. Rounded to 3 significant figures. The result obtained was 21.7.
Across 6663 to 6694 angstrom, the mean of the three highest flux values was 24.8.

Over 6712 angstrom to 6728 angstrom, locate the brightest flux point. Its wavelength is 6713.70 angstrom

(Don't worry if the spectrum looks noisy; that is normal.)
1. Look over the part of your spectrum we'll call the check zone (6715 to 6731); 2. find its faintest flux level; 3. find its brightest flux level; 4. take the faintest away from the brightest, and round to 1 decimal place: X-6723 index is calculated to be 1.3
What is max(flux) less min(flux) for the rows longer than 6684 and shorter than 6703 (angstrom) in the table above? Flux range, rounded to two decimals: 1.89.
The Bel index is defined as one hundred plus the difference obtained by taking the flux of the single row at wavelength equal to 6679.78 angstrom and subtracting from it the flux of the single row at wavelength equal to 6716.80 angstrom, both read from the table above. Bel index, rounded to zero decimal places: 100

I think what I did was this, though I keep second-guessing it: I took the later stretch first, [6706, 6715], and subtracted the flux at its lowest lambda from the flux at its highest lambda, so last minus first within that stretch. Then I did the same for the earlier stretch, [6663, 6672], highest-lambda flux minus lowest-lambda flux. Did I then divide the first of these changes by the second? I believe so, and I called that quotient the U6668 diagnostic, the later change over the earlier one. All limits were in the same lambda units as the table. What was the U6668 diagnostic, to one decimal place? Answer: -38.5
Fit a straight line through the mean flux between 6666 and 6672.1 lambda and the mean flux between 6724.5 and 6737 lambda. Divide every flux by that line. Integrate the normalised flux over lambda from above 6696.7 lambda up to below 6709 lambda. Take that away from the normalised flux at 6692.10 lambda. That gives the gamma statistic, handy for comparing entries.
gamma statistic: -11.6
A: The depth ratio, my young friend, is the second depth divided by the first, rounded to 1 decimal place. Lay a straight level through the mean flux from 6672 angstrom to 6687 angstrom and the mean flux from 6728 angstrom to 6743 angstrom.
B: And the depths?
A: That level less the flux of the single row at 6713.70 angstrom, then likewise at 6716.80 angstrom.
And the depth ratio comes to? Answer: 1.1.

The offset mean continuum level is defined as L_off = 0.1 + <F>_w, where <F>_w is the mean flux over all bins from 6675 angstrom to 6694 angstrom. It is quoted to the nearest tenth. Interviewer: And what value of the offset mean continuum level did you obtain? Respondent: 24.0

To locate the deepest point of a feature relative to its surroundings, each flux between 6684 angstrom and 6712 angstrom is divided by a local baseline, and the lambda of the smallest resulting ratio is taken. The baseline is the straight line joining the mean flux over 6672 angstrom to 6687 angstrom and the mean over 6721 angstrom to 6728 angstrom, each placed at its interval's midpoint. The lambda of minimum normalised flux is 6707.52 angstrom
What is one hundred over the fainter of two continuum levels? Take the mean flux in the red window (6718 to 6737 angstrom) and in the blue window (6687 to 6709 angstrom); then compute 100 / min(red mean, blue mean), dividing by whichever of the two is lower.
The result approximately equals 4.53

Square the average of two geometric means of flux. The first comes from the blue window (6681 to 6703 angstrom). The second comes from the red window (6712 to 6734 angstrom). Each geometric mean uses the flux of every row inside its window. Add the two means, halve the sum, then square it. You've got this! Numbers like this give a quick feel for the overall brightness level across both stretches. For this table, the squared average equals 536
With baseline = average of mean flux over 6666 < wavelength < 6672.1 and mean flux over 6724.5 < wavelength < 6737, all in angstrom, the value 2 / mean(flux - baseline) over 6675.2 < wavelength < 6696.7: 1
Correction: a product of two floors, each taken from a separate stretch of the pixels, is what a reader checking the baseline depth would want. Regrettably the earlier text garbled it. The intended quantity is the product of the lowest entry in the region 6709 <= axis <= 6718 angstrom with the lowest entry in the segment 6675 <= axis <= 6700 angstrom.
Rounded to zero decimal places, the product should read 491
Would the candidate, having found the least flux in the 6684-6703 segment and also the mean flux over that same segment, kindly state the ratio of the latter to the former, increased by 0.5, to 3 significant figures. 1.54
